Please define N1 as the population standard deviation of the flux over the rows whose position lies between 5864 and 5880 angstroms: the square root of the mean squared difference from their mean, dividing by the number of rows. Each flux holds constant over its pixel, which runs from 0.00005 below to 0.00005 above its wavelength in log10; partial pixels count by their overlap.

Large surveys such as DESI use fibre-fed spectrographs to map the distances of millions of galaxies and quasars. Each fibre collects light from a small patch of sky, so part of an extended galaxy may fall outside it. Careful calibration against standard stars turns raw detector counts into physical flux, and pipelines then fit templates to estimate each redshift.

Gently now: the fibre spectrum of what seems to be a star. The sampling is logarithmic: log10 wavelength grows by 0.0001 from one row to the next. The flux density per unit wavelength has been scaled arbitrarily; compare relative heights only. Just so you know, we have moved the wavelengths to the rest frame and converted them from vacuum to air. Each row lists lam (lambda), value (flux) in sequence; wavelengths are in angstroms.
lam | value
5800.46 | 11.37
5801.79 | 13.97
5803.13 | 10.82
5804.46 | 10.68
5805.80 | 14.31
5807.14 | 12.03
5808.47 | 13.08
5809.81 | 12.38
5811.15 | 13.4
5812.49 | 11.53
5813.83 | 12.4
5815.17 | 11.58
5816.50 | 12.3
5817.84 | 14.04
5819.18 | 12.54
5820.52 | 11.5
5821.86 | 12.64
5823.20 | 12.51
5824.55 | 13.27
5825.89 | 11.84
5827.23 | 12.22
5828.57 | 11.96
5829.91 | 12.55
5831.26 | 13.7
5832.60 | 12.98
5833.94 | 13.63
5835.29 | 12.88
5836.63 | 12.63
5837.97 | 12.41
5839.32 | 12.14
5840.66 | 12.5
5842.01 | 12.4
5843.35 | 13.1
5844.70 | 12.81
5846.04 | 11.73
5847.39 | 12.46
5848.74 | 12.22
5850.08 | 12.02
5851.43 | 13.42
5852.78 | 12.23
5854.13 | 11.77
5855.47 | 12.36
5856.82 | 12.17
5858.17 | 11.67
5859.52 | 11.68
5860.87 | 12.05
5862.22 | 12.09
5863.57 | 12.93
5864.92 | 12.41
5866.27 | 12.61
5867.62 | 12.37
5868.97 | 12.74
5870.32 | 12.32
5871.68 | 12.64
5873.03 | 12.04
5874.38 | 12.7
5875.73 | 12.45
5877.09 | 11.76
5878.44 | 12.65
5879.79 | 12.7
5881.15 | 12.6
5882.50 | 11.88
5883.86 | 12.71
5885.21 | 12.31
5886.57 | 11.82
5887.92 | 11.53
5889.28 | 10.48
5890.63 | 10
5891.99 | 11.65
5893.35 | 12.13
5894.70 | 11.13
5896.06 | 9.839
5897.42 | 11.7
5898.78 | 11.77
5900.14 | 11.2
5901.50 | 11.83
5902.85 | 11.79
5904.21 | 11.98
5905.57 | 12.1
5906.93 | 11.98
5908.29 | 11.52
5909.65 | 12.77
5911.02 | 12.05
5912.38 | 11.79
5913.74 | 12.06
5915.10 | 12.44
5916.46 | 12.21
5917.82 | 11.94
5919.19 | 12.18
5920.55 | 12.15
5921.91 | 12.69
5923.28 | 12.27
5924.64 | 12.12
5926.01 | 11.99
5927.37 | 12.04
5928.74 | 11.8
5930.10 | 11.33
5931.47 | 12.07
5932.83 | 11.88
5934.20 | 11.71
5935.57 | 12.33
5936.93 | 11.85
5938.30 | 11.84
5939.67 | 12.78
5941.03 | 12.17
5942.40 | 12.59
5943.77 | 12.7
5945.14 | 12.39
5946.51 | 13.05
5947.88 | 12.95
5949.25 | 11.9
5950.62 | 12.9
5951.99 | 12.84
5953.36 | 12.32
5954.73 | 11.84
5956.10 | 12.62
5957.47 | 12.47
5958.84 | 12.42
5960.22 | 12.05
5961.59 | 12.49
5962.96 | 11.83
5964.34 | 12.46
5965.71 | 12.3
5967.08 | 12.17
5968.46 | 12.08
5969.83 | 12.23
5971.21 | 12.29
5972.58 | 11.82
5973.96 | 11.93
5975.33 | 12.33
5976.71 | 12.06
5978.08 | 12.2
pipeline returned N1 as 0.3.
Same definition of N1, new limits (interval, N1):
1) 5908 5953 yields 0.4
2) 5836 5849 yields 0.4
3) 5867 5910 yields 0.7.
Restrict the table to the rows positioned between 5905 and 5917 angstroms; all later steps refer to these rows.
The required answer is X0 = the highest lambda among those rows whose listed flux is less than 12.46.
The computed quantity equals 5916.46 angstroms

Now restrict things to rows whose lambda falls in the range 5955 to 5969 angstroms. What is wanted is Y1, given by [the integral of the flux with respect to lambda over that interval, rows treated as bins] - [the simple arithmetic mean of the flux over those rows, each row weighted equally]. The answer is 160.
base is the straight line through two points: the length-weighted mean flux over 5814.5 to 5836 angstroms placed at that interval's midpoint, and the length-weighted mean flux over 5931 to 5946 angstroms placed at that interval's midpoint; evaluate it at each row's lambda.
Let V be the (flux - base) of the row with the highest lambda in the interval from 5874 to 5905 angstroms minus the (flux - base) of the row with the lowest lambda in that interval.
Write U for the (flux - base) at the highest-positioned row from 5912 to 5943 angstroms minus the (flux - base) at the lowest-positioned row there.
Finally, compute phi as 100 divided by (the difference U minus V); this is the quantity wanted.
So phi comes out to 66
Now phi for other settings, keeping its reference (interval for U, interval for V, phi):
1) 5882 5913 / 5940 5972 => -474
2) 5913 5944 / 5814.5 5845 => -170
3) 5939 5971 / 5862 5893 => -921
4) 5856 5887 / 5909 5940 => -277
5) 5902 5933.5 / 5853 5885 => -118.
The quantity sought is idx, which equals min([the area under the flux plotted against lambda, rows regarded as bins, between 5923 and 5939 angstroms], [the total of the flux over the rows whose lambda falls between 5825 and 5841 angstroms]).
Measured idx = 151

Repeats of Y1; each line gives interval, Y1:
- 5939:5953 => 164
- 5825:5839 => 165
